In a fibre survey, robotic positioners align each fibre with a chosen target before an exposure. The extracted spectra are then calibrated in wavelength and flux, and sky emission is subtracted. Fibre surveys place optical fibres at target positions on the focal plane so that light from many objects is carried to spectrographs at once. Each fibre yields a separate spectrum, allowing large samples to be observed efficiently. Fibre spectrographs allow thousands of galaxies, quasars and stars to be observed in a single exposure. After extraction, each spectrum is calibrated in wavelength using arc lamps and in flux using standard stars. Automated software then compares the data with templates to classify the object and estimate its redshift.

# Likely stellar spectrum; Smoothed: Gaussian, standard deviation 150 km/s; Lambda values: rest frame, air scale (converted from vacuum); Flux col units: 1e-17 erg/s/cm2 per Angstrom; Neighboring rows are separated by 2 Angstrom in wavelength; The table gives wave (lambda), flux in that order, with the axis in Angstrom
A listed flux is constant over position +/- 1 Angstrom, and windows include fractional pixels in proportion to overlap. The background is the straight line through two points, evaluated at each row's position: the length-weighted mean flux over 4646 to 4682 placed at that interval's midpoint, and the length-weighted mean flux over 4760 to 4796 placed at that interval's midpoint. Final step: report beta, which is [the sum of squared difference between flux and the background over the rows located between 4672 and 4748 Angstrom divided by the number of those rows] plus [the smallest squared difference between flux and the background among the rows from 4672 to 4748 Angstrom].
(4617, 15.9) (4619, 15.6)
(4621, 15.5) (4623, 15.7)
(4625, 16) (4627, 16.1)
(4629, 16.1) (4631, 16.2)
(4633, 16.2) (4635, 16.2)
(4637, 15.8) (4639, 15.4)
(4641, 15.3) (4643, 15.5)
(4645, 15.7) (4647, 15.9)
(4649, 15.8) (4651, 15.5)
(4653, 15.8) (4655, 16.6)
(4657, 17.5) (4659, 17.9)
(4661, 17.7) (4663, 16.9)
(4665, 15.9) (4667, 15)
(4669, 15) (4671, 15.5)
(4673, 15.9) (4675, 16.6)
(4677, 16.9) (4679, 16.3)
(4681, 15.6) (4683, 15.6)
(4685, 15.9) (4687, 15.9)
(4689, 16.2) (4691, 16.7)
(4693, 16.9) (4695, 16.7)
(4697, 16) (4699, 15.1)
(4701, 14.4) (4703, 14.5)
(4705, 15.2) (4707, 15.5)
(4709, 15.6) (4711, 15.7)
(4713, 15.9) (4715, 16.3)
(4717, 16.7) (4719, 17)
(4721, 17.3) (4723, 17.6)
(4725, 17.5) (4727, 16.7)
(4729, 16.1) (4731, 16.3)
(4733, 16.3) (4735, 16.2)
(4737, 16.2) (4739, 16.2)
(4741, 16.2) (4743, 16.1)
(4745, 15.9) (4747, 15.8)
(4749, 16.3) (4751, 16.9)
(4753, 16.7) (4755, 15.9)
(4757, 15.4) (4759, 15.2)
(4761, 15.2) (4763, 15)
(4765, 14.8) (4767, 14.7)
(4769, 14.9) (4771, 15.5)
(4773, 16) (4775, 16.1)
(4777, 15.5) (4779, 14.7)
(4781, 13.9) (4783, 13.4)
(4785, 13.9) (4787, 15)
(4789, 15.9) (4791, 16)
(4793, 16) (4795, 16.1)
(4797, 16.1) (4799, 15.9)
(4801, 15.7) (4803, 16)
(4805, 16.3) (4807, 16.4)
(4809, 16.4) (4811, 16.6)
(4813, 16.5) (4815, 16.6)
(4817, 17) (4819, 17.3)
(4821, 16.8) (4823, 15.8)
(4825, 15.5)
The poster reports 0.70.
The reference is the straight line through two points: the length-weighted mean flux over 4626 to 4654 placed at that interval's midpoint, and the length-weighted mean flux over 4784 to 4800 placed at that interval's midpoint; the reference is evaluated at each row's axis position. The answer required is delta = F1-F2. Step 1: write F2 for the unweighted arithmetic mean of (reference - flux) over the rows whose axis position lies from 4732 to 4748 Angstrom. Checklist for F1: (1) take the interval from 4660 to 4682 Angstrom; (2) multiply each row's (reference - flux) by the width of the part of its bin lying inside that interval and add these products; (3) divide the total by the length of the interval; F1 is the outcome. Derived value 0.09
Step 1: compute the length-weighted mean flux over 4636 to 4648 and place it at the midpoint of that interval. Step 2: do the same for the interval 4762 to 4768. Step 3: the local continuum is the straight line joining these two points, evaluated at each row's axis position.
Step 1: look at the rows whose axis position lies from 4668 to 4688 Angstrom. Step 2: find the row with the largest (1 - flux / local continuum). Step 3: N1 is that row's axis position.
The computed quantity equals 4669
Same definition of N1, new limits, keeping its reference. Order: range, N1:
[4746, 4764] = 4763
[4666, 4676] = 4667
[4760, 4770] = 4767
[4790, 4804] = 4801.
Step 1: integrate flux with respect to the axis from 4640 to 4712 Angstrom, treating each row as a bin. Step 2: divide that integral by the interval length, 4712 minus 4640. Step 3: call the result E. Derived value 16.0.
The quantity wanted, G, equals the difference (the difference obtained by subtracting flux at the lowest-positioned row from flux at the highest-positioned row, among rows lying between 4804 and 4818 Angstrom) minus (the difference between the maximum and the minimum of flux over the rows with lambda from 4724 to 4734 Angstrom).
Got -0.7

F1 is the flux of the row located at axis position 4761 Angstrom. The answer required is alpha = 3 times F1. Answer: 46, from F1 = 15.2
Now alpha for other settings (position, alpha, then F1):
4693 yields 51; 16.9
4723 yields 53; 17.6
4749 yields 49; 16.3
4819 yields 52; 17.3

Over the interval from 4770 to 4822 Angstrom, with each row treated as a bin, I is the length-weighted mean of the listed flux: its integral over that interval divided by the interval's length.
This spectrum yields 15.8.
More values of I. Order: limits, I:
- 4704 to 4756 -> 16.3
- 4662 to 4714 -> 15.8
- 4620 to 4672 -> 16.0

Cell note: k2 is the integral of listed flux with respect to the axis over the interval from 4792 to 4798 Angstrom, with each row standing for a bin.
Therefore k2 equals 96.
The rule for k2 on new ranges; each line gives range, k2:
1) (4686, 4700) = 227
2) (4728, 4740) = 195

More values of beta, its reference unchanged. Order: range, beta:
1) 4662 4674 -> 0.72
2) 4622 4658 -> 0.61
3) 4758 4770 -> 0.14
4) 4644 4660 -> 0.86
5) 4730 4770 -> 0.47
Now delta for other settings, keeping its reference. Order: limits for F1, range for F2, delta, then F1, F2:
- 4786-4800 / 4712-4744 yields 0.59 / -0.25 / -0.84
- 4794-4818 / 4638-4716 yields -0.52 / -0.71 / -0.19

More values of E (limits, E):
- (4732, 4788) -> 15.5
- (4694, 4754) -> 16.2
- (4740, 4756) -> 16.2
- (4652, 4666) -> 16.9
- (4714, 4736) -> 16.7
